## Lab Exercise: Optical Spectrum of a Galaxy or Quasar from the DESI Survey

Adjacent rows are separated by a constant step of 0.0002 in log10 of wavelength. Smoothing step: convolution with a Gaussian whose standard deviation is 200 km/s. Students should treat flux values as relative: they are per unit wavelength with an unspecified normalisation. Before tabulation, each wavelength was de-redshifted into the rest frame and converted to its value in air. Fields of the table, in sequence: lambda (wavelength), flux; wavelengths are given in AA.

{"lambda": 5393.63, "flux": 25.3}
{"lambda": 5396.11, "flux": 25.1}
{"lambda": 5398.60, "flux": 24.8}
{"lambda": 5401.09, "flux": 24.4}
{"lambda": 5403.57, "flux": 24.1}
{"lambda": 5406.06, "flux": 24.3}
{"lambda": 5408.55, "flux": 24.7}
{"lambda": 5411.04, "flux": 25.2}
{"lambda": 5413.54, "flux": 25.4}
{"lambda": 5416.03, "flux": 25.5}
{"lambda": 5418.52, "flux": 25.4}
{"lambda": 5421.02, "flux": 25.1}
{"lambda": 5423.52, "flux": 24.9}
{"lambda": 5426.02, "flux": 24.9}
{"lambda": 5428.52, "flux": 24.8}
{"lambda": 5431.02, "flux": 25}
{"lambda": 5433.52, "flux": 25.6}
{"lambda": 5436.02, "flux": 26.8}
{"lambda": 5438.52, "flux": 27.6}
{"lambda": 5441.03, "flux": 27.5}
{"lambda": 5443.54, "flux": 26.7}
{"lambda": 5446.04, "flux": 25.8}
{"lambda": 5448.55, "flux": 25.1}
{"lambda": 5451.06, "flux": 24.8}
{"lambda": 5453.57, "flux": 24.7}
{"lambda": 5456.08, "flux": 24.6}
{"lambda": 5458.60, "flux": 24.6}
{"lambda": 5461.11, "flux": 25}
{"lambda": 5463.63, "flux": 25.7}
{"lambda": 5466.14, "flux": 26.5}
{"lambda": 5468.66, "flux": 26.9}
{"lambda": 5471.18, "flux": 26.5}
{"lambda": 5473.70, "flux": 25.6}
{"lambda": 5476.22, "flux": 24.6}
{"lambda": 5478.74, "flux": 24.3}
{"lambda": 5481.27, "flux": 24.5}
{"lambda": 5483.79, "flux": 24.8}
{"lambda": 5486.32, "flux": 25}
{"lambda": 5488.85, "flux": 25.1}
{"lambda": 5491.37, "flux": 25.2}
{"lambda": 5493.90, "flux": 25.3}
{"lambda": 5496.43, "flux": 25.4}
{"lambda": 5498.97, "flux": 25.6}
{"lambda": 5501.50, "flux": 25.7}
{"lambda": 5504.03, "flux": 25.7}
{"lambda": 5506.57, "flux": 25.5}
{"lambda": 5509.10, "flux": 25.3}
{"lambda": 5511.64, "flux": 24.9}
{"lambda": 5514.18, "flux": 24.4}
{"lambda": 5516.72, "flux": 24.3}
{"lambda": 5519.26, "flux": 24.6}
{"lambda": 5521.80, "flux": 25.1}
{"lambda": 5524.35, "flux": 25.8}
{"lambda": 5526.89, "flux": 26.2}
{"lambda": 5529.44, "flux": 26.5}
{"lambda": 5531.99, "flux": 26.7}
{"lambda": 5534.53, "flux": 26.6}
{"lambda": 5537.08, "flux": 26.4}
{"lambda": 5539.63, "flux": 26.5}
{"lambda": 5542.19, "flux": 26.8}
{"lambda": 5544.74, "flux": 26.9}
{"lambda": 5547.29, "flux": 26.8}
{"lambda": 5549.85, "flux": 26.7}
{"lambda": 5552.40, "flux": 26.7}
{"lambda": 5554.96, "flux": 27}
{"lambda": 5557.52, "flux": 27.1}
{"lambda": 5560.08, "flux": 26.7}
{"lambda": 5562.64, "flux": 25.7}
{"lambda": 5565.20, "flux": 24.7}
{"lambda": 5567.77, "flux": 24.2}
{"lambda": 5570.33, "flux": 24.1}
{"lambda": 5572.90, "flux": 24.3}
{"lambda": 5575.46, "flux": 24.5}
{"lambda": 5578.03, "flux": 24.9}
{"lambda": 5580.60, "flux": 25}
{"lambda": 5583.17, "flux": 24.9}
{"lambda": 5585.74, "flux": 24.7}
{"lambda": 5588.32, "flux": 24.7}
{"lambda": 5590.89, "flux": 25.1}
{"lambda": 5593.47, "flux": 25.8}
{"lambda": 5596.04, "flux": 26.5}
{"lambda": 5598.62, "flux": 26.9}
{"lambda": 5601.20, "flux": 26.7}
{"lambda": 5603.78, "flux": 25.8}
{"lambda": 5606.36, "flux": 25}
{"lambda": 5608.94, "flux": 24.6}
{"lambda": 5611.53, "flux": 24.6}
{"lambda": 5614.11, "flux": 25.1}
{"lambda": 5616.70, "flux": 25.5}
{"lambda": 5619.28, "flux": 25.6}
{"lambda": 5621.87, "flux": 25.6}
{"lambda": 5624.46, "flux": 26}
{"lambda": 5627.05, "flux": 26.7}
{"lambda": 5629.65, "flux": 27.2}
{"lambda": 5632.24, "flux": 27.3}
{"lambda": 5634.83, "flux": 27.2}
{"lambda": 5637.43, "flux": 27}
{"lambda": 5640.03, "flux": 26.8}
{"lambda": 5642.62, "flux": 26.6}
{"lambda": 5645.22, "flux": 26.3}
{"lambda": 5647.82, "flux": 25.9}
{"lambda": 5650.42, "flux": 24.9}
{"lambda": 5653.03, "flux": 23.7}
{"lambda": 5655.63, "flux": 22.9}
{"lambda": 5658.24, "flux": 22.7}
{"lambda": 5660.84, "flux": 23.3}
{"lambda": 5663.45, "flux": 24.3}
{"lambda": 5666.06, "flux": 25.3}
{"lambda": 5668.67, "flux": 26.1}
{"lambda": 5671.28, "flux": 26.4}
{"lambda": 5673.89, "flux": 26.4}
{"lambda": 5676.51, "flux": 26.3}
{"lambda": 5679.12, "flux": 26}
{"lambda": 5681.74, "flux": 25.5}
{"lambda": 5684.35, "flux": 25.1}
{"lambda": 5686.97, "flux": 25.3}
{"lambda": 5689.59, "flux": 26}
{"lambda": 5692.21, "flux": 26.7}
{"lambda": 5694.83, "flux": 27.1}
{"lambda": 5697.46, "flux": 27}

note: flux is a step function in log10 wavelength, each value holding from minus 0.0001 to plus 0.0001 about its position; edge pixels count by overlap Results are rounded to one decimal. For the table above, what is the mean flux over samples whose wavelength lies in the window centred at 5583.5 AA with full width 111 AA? 25.9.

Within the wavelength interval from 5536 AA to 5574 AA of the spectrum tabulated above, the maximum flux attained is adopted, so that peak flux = 27.1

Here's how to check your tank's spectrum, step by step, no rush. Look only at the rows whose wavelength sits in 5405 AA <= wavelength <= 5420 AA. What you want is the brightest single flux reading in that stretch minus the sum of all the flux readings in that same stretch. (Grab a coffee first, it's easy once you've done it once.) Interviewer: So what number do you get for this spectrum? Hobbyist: -125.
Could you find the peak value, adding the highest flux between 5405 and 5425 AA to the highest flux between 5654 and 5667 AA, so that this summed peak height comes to 50.8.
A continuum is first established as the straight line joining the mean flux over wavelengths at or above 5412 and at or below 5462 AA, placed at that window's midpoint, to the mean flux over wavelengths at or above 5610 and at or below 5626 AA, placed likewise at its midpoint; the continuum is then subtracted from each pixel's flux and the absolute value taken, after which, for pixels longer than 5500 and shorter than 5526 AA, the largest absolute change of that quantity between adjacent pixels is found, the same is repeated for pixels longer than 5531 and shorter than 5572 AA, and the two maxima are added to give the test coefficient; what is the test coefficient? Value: 1.50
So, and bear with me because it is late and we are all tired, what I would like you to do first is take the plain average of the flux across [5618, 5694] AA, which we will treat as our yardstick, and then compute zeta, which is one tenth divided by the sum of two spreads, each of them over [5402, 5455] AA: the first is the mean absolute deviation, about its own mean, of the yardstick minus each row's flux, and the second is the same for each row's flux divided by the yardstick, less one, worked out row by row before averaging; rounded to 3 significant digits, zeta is 0.134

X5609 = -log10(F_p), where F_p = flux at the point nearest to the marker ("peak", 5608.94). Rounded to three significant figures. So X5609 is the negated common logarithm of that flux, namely -1.39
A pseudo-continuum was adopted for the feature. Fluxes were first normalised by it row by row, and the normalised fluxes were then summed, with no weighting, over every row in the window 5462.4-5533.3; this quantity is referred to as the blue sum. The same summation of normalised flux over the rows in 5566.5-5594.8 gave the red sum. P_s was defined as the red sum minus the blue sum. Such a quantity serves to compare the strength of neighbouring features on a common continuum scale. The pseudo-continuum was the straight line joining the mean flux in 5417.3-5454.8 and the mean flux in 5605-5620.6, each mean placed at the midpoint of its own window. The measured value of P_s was -17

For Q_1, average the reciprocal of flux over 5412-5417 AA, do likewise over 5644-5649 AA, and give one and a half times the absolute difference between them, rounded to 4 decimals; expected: 0.0015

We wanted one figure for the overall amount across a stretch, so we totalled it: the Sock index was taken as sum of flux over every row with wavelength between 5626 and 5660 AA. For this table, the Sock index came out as 335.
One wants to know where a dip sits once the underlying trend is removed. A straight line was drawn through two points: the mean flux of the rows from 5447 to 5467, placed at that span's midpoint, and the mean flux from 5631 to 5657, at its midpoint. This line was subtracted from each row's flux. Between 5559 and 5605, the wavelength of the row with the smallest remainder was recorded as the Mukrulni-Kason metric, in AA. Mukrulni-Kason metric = 5570.33 AA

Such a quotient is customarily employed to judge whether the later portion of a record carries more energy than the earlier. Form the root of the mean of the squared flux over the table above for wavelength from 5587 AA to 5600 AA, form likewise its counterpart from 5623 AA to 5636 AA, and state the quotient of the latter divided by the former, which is 1.04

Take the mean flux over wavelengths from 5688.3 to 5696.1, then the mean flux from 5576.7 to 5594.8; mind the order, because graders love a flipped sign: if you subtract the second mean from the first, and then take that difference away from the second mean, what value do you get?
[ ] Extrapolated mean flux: 23.4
